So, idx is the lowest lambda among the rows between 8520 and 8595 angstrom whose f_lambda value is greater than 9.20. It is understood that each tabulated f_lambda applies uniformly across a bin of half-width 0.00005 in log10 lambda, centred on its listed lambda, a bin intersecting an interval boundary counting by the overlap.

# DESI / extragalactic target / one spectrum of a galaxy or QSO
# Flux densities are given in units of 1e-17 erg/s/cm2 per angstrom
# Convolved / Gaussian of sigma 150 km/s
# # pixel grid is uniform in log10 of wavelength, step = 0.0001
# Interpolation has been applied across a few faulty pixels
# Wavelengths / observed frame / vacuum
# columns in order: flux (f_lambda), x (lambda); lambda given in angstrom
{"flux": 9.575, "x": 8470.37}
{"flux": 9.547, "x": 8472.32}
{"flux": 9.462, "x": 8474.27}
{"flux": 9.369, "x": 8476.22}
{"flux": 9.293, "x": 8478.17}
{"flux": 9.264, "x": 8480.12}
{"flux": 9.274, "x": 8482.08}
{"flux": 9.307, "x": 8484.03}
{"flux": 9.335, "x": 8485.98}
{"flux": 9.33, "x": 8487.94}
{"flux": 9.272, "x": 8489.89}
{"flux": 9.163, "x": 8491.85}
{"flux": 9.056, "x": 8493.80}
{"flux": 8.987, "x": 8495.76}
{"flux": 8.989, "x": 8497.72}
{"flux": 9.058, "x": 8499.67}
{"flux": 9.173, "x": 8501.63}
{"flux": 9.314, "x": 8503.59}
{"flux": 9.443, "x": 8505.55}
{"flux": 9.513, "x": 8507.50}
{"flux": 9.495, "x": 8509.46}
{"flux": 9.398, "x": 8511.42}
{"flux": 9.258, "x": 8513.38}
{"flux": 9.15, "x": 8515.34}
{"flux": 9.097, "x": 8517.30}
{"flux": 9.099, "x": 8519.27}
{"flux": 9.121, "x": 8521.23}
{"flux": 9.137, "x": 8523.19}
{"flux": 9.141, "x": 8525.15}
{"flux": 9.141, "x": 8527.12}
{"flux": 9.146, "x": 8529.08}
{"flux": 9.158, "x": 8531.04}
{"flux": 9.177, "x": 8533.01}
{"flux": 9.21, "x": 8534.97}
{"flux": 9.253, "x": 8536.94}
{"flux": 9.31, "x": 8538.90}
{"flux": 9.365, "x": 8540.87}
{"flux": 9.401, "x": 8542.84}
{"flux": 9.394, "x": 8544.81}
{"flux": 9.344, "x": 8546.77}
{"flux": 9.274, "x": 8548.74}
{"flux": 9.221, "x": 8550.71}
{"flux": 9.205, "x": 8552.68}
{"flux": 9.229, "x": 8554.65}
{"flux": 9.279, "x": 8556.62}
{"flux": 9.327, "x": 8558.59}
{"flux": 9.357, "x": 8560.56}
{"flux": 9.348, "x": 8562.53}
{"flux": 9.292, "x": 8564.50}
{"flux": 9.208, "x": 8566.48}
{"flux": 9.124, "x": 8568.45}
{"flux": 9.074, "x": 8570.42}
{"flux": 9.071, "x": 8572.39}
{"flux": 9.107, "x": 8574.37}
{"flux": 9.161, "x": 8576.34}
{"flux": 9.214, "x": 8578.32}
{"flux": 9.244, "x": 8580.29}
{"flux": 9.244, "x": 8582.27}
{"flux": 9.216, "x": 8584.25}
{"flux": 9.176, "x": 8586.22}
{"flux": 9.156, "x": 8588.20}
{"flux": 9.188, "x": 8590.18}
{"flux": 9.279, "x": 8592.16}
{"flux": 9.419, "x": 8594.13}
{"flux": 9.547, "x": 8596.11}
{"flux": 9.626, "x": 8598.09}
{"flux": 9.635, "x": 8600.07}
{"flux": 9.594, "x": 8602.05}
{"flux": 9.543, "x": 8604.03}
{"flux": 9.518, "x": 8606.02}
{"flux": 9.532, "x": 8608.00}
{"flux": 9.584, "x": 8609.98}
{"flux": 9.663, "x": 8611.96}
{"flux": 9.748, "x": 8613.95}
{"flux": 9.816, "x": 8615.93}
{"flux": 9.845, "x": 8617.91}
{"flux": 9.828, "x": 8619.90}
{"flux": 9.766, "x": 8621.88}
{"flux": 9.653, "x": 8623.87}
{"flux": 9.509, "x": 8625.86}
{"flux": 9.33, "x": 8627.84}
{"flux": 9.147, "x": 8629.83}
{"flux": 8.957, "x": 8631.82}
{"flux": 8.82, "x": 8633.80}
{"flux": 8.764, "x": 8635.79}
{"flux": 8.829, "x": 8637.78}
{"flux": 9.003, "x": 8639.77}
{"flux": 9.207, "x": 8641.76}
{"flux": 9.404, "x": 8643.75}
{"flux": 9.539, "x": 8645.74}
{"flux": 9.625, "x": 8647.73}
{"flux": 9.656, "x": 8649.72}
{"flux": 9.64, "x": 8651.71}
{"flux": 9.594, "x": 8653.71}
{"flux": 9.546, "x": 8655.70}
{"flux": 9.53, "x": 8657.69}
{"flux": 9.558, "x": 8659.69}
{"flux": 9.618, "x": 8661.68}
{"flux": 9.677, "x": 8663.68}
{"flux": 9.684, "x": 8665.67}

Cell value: 8534.97 angstrom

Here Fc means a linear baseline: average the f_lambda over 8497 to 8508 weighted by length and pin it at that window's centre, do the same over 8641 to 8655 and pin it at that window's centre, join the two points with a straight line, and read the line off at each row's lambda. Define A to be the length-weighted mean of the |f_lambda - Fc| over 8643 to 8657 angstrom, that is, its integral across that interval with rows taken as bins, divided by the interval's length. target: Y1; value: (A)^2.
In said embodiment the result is 0.005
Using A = 0.071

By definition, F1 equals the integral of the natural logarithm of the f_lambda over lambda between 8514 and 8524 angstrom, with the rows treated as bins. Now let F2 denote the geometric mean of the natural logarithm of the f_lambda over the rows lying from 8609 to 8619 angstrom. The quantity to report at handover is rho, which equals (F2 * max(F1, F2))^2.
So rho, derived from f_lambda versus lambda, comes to 2529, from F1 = 22.1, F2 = 2.275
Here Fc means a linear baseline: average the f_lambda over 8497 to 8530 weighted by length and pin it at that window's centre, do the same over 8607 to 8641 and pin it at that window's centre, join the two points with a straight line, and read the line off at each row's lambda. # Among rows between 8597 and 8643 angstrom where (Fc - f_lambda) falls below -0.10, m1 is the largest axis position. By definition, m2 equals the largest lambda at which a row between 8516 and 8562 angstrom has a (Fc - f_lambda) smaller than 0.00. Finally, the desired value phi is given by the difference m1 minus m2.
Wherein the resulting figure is 65.3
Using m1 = 8625.86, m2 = 8560.56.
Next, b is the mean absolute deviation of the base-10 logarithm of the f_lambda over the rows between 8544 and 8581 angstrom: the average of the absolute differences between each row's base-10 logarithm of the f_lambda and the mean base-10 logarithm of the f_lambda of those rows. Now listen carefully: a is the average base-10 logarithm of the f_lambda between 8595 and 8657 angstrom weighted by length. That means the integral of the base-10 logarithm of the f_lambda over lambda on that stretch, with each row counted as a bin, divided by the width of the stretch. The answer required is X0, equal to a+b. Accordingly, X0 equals 0.980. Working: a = 0.976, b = 0.004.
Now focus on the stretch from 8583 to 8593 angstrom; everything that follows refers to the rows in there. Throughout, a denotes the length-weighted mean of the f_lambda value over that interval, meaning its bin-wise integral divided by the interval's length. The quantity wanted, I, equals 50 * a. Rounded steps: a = 9.20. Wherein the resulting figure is 460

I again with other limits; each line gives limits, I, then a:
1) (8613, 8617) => 490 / 9.80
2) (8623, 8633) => 465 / 9.31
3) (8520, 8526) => 457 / 9.14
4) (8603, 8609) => 476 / 9.53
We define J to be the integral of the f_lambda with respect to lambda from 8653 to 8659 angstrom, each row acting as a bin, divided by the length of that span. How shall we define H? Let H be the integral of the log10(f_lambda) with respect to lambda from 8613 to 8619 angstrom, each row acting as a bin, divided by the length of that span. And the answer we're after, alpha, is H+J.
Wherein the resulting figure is 10.55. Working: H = 0.992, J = 9.55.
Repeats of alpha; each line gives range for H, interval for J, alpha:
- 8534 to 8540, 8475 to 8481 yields 10.29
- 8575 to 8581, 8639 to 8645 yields 10.19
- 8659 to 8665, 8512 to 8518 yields 10.17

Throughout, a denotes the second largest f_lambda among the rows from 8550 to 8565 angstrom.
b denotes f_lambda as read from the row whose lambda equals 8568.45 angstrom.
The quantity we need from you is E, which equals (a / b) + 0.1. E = 1.12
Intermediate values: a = 9.348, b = 9.124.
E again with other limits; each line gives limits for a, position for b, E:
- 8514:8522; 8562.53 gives 1.08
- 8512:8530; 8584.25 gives 1.09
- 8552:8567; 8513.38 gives 1.11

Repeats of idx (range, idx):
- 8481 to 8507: 8482.08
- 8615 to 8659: 8615.93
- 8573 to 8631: 8578.32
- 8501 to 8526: 8503.59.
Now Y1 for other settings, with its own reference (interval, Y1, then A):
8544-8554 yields 0.007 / 0.082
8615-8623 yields 0.114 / 0.337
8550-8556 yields 0.016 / 0.125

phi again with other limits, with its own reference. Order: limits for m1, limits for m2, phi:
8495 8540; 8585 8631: -114.4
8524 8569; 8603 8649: -102.9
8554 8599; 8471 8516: 84.7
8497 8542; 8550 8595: -53.3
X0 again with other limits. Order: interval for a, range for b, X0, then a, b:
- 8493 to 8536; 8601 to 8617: 0.967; 0.963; 0.004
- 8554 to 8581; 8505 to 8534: 0.971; 0.965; 0.006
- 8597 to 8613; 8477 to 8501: 0.987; 0.981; 0.006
